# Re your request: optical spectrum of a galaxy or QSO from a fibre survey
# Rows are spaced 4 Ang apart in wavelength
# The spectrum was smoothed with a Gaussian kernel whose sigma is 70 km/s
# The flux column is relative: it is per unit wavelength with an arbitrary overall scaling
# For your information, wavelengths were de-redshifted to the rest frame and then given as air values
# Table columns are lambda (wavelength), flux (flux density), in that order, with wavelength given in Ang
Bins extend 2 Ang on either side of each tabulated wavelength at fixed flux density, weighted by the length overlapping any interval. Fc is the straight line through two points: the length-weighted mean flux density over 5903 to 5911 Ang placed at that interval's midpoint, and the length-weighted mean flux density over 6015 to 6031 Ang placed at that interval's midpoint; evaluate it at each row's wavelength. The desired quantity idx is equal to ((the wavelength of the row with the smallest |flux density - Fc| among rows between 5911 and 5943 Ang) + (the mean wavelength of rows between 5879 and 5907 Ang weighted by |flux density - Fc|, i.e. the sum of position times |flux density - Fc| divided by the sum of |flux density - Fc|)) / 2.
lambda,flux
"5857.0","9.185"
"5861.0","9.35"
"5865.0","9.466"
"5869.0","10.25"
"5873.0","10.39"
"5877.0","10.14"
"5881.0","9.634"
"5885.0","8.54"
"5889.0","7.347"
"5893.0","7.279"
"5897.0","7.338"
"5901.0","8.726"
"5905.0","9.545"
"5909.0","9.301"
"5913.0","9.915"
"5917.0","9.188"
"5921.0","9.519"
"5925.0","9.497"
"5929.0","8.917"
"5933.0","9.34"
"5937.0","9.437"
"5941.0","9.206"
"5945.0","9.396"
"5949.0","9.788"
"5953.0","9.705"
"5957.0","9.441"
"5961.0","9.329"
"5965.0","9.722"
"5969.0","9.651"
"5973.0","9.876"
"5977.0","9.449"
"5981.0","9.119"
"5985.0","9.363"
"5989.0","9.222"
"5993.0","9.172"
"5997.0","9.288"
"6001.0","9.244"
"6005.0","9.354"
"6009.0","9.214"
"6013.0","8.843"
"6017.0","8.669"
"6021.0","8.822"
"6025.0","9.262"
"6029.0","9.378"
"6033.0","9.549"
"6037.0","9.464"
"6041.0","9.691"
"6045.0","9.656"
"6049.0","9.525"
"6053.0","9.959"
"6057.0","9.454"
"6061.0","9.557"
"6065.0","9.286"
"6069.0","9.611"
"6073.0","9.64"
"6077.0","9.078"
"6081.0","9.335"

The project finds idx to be 5912.9 Ang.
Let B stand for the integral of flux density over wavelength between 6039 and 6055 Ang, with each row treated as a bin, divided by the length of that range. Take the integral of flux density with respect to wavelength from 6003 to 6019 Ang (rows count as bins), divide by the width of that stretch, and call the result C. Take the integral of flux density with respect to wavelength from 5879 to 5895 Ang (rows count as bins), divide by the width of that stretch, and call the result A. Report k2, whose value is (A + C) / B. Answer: 1.77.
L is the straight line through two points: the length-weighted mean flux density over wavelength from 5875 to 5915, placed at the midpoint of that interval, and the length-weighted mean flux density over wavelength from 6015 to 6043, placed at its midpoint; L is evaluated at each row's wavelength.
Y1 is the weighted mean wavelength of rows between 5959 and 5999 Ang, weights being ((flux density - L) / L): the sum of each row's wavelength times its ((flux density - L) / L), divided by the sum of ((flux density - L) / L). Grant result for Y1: 5972.7 Ang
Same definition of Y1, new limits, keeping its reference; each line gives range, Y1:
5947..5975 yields 5961.0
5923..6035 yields 5951.0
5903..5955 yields 5928.0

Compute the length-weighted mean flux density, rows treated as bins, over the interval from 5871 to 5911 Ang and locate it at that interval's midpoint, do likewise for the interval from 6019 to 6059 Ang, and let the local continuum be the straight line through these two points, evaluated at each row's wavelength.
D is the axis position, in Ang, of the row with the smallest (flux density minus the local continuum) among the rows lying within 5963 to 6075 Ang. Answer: 6017.0 Ang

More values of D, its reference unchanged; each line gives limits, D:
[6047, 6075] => 6065.0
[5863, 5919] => 5893.0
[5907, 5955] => 5929.0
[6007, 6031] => 6017.0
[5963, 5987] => 5981.0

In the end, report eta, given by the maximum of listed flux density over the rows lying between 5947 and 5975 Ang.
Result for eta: 9.876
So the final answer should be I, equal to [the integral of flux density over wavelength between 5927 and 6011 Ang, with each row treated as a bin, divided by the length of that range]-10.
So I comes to -0.61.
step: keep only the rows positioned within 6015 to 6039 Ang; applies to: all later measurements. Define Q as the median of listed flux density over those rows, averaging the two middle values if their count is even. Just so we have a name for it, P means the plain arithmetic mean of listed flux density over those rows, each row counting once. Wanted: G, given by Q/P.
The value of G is 1.01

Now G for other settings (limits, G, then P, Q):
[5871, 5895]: 1.02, 8.89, 9.09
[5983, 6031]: 1.01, 9.15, 9.23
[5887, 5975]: 1.03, 9.16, 9.42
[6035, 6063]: 0.99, 9.62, 9.56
